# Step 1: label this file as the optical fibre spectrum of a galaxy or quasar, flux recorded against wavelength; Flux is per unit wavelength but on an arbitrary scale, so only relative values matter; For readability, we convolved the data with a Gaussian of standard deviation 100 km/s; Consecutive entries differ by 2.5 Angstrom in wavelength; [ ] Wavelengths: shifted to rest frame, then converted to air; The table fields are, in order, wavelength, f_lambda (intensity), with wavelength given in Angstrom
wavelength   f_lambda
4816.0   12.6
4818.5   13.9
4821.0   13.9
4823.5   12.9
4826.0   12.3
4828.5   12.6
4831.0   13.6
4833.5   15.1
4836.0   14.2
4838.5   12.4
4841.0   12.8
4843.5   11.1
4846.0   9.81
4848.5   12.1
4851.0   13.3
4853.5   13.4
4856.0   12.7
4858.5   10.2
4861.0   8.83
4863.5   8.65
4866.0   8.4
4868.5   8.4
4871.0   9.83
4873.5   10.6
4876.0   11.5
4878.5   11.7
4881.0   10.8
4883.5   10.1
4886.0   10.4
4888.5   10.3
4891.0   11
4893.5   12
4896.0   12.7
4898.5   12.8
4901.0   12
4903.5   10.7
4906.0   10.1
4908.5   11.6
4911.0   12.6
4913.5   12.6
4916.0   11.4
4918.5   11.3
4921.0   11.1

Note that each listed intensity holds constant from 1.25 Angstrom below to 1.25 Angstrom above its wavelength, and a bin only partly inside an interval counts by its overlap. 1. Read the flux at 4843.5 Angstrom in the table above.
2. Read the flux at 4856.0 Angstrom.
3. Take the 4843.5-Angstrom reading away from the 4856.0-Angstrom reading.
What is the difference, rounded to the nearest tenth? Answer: 1.6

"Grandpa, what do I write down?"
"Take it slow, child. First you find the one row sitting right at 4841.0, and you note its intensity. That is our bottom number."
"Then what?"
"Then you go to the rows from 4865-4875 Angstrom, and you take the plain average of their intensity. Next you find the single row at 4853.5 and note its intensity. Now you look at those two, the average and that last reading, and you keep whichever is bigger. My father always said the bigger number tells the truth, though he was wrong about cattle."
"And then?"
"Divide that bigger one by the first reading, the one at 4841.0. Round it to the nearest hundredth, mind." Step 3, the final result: 1.05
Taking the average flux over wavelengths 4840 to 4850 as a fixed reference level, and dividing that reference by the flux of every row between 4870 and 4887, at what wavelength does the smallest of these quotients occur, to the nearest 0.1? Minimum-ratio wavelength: 4878.5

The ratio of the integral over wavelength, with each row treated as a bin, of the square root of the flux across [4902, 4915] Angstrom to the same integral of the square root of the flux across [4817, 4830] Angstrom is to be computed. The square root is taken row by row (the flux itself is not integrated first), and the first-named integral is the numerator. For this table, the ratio 0.94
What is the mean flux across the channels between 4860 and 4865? 8.7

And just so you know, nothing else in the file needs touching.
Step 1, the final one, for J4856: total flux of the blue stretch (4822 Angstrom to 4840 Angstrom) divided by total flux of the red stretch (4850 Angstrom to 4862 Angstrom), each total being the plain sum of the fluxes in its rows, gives 1.6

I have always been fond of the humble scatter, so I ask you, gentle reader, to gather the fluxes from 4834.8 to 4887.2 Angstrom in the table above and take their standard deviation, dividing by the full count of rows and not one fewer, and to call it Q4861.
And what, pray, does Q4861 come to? 1.7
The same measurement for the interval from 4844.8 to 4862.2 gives 1.7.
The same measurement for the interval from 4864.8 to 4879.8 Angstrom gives 1.3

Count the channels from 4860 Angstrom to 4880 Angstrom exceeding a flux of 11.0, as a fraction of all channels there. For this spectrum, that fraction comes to 0.25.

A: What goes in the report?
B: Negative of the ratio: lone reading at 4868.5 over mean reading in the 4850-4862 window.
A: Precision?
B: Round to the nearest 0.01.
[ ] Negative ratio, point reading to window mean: -0.72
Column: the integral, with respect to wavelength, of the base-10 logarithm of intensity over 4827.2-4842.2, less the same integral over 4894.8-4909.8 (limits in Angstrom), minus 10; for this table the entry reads -9.1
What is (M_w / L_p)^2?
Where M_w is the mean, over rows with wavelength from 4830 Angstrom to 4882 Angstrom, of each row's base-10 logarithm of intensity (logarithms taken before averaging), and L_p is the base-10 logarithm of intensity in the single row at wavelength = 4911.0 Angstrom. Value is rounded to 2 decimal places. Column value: 0.91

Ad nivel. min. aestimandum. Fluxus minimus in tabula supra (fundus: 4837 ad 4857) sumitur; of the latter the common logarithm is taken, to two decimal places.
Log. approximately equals 0.99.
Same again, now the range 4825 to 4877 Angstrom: 0.92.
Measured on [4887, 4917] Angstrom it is 1.00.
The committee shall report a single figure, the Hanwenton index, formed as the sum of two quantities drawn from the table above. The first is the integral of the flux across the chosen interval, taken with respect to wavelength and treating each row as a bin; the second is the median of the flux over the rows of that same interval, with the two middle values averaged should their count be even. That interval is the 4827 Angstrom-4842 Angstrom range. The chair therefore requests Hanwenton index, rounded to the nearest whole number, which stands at 215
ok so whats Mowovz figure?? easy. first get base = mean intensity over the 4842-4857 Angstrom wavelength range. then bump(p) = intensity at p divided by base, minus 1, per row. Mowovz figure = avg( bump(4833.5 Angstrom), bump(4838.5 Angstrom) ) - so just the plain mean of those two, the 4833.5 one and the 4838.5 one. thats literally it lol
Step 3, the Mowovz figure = 0.14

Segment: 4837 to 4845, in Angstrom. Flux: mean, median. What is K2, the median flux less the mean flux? 0.3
